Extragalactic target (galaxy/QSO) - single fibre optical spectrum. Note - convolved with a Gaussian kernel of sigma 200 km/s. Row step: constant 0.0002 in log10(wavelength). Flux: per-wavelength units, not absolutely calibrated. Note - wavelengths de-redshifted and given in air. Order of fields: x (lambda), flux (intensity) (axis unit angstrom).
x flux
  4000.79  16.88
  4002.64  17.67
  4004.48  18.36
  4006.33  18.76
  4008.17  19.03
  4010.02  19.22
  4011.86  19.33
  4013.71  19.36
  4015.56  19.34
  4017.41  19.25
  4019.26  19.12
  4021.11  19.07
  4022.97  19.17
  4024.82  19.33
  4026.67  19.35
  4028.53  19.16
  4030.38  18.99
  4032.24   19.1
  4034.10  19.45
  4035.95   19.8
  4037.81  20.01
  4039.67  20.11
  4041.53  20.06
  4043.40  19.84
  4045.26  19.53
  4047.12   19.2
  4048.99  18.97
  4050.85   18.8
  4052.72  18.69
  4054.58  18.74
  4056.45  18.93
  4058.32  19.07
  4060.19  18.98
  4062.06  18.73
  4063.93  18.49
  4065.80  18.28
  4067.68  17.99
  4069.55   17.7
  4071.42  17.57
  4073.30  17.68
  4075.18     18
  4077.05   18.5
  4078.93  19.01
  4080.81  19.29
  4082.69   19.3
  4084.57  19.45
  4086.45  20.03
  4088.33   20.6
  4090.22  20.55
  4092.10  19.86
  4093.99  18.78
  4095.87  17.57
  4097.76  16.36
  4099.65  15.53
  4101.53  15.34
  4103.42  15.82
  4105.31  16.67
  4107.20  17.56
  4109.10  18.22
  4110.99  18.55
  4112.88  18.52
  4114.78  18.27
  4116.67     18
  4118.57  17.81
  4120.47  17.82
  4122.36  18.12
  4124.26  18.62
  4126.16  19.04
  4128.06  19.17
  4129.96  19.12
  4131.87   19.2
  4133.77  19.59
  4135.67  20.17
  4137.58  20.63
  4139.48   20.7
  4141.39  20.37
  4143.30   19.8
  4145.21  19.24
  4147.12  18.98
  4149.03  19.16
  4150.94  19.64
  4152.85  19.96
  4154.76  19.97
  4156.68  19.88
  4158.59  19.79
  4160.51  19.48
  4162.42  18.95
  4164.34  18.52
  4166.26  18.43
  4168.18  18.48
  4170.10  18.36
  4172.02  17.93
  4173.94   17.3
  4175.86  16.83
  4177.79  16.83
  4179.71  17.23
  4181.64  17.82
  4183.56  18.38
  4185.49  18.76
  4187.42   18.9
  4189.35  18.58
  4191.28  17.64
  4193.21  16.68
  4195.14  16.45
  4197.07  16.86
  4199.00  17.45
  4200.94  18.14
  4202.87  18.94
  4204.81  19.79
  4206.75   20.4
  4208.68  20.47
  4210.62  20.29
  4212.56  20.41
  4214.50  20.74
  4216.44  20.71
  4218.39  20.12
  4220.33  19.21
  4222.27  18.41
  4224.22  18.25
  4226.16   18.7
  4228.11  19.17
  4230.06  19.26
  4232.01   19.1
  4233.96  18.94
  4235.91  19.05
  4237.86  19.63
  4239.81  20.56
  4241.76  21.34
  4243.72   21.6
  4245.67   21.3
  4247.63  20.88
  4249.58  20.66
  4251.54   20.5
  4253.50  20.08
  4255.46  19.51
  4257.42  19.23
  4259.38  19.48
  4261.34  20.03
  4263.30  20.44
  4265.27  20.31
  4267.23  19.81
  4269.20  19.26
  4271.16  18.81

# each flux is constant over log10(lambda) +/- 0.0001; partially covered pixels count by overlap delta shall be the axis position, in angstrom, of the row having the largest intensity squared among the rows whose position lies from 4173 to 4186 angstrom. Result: 4185.49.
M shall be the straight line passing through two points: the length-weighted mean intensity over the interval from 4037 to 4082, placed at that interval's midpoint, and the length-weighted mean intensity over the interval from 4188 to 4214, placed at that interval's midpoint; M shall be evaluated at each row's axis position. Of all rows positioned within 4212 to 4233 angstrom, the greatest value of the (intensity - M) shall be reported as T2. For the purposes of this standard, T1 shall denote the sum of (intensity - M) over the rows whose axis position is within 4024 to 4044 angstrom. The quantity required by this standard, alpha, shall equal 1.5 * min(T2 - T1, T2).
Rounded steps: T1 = 8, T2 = 2.09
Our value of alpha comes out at -8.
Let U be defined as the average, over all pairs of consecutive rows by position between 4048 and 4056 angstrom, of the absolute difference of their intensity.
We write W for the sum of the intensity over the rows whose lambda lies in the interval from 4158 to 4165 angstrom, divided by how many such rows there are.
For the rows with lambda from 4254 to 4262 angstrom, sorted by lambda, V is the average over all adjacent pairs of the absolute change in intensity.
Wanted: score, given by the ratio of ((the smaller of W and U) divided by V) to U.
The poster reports 2.8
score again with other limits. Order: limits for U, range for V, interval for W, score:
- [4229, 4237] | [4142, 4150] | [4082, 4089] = 3.0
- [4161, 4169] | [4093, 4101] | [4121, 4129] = 0.9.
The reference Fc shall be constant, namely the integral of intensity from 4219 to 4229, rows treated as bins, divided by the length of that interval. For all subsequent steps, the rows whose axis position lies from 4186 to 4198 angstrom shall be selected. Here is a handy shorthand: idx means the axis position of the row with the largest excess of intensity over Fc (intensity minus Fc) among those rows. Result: 4187.42 angstrom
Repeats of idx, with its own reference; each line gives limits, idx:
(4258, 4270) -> 4263.30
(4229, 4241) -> 4239.81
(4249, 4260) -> 4249.58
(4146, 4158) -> 4154.76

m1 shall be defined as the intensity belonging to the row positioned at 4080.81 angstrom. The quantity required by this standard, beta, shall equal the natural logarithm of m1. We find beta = 2.96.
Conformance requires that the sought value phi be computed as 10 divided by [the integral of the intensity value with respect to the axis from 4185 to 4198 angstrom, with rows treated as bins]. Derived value 0.04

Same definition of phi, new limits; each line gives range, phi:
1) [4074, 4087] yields 0.04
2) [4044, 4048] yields 0.13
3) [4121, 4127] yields 0.09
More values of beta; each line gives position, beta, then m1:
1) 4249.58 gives 3.03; 20.66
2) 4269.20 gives 2.96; 19.26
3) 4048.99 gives 2.94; 18.97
